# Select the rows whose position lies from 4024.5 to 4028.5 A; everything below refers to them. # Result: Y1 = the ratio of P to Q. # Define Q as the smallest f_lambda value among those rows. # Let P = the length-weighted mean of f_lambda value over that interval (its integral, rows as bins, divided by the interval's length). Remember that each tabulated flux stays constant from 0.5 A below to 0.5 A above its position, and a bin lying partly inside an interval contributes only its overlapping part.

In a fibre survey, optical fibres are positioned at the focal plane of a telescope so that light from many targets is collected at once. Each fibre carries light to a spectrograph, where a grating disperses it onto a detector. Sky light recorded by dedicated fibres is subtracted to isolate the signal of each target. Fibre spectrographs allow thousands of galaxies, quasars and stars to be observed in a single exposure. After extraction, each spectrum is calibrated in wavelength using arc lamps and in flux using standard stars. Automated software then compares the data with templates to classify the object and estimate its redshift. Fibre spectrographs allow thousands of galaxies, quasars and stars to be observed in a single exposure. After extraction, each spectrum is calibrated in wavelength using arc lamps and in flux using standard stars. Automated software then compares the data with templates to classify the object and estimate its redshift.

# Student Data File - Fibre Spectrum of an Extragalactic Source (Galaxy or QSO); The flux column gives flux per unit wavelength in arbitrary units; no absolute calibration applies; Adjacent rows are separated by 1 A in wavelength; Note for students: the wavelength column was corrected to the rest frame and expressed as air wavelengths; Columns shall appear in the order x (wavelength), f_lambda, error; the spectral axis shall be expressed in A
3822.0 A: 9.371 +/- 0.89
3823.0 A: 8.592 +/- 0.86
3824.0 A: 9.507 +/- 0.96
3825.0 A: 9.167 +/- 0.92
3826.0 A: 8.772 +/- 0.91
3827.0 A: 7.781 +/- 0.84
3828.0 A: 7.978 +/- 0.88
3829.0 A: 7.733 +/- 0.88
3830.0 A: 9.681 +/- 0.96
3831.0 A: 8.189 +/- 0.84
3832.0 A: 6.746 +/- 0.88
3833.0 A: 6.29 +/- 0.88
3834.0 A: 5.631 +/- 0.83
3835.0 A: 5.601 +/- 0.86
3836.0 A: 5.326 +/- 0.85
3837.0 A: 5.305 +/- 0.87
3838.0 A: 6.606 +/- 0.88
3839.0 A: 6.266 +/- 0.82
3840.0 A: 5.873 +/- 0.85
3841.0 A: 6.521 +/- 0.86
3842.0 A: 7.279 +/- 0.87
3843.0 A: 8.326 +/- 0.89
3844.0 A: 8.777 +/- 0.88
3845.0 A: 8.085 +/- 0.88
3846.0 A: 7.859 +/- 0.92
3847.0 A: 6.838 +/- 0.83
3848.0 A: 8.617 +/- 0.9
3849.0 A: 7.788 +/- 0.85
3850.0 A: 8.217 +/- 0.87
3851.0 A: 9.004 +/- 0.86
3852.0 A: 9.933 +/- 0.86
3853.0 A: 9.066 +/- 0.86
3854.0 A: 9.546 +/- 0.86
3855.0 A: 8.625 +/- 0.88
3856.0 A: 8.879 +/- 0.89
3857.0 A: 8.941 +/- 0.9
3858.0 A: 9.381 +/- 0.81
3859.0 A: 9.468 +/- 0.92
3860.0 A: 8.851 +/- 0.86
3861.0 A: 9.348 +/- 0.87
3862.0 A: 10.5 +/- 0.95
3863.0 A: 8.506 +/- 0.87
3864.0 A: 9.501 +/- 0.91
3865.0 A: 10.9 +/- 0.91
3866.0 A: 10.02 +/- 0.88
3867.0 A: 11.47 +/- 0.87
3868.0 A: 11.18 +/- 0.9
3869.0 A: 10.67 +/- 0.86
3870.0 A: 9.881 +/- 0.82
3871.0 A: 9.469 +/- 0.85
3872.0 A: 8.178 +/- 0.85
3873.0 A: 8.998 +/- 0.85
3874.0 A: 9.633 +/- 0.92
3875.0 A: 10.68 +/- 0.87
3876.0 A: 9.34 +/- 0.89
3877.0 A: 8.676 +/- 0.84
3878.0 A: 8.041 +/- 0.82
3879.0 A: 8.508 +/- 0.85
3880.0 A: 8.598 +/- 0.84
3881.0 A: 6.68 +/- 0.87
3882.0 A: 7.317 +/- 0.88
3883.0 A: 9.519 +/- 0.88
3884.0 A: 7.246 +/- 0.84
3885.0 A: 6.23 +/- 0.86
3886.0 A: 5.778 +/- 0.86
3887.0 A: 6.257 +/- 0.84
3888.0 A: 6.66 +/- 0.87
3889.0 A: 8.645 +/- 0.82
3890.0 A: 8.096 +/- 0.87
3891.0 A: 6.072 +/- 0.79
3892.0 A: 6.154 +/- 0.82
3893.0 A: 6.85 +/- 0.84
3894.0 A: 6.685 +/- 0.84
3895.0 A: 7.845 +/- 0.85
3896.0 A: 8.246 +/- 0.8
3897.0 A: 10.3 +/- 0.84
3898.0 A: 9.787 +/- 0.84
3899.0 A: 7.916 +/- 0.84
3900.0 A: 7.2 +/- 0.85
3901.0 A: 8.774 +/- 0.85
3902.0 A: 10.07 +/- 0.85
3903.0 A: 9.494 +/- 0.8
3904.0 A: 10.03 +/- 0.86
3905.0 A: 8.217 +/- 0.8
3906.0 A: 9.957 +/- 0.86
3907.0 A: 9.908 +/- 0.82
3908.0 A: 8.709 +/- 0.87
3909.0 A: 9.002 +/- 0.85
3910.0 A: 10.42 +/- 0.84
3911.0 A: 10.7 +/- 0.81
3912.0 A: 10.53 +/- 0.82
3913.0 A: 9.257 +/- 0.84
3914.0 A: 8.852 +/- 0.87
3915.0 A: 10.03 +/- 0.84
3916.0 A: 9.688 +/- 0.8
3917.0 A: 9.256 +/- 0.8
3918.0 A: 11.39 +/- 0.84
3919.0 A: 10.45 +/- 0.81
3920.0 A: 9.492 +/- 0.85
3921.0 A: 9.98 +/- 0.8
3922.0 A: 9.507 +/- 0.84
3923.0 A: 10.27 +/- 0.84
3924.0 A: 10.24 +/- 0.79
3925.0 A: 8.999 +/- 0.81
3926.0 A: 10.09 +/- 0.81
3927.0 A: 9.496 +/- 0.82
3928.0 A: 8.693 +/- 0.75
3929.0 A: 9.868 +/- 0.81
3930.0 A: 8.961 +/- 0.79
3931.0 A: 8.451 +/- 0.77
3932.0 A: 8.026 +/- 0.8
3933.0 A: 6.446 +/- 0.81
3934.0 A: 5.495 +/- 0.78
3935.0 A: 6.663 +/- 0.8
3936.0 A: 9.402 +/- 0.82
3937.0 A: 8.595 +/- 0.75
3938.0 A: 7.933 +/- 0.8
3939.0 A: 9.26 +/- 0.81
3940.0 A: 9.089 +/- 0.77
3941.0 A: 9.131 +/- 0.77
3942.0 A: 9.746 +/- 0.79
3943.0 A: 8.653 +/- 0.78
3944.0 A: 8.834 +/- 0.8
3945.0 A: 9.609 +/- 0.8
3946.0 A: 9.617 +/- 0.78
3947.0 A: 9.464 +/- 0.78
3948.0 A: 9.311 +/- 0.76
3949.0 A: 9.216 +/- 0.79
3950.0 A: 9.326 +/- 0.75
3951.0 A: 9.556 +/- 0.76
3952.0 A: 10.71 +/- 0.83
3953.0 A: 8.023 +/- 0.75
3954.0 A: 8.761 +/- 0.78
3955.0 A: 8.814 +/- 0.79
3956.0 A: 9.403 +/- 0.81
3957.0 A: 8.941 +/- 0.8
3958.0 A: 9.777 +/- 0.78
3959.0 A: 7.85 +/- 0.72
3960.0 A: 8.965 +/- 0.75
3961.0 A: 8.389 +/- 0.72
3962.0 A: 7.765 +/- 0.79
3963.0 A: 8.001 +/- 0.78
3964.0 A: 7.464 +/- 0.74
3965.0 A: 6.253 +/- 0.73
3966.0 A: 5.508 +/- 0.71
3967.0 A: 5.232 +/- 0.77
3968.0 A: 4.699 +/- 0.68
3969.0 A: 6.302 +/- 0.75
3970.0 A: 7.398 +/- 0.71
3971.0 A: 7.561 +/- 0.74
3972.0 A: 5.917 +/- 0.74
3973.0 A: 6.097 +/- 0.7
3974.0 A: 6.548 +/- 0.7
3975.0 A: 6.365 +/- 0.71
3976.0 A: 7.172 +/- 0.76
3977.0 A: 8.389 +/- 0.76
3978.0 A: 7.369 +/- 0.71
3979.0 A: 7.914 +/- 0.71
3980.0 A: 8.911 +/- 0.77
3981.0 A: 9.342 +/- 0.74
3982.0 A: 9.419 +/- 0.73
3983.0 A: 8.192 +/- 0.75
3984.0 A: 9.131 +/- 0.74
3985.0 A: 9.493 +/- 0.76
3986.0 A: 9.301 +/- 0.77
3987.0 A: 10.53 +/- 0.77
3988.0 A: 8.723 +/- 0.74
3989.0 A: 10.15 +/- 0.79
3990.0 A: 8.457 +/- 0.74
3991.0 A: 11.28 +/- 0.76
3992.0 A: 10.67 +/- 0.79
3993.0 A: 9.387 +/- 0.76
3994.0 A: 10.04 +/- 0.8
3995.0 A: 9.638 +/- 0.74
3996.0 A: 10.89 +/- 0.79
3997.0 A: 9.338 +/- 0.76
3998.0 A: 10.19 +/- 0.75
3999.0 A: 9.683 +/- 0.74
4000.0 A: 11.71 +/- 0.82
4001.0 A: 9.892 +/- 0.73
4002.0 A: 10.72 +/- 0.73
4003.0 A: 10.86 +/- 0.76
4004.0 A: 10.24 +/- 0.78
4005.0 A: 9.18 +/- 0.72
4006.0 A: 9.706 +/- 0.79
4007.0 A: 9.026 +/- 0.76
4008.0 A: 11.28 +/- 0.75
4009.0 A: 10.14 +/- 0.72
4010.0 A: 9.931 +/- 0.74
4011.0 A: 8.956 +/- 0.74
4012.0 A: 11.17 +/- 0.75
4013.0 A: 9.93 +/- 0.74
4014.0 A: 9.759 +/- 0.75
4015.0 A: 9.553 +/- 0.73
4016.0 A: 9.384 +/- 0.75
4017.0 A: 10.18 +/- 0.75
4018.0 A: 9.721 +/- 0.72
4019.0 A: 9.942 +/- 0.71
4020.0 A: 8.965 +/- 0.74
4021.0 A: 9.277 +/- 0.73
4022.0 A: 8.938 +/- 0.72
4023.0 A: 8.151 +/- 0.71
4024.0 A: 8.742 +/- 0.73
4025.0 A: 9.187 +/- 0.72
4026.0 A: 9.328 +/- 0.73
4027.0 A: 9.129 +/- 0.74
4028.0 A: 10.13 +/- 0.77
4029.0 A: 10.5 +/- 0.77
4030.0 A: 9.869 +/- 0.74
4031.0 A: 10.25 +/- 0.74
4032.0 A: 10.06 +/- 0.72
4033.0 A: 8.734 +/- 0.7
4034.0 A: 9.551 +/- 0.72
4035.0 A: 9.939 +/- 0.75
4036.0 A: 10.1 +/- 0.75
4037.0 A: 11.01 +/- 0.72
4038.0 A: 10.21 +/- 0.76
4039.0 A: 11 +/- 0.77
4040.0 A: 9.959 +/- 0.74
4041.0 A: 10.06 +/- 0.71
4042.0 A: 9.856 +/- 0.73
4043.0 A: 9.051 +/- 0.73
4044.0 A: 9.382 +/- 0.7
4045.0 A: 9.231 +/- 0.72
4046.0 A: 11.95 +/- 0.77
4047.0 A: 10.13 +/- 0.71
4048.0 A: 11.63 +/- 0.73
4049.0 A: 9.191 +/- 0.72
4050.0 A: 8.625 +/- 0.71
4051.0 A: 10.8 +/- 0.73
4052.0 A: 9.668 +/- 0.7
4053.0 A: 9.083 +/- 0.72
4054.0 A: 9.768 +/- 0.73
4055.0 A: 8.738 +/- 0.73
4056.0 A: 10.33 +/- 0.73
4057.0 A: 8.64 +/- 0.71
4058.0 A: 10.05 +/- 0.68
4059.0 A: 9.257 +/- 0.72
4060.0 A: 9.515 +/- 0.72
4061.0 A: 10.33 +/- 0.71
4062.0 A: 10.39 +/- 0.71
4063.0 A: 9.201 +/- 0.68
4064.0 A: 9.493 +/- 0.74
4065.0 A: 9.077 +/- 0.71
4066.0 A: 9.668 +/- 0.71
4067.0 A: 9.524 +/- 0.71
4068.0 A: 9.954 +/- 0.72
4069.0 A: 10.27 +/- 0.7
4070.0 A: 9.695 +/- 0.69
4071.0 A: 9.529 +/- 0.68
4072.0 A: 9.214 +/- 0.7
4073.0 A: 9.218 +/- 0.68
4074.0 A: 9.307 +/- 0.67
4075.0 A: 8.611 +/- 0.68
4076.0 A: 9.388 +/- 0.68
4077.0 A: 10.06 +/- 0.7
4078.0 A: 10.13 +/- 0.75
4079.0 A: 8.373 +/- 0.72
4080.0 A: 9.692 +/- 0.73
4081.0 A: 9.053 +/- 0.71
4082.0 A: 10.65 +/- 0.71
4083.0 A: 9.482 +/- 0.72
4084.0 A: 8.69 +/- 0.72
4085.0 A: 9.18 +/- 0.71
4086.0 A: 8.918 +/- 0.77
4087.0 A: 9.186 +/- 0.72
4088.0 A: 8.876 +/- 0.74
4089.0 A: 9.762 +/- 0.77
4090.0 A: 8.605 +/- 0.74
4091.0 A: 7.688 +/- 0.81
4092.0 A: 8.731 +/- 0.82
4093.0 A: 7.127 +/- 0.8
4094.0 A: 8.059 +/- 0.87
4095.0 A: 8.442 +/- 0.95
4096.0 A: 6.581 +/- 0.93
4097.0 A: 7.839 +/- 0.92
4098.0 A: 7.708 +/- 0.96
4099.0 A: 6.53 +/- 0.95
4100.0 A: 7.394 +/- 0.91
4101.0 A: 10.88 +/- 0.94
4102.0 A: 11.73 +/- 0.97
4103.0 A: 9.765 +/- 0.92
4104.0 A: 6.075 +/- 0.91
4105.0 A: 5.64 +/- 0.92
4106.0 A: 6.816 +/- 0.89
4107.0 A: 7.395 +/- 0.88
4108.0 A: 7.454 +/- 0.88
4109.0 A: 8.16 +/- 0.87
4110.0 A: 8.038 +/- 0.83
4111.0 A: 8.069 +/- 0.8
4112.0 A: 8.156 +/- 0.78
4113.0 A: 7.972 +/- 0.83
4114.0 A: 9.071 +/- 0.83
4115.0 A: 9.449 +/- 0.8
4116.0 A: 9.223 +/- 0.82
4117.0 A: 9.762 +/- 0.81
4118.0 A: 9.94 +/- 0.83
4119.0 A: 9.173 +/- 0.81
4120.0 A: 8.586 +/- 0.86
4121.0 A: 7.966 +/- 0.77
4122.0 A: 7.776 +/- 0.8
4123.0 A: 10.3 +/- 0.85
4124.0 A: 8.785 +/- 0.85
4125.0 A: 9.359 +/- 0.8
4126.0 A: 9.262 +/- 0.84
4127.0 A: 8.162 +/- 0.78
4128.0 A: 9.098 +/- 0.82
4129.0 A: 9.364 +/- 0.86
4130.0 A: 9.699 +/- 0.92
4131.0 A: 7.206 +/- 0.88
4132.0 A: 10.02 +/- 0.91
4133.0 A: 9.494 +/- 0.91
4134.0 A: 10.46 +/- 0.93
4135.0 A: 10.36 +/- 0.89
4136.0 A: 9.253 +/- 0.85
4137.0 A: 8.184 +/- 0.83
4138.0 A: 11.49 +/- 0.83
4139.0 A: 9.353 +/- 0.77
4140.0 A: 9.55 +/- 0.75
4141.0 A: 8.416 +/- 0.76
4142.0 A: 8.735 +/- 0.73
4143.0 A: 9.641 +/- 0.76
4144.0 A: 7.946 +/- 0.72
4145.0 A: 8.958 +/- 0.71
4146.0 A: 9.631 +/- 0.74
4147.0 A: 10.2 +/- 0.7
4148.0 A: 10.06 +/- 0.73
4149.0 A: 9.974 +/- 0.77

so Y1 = 1.03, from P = 9.4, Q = 9.129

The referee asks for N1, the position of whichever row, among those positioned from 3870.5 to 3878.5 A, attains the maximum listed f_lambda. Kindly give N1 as 3875.0 A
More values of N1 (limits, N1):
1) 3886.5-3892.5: 3889.0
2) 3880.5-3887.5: 3883.0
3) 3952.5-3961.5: 3958.0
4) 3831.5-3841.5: 3832.0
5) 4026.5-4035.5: 4029.0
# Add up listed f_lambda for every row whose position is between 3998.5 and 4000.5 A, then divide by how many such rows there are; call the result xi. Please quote 10.7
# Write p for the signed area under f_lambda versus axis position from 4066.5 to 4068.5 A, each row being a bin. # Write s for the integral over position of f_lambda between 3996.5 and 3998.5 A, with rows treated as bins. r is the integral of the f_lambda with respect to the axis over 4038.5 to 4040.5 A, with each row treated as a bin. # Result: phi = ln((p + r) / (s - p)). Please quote 6.7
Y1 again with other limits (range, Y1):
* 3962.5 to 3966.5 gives 1.24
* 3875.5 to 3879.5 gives 1.07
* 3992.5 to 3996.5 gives 1.06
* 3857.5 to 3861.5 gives 1.05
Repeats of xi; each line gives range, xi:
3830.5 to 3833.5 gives 7.1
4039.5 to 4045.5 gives 9.6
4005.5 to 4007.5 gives 9.4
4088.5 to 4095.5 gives 8.3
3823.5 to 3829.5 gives 8.5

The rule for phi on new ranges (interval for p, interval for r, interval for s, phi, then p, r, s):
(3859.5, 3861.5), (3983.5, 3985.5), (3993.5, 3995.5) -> 3.2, 18.2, 18.6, 19.7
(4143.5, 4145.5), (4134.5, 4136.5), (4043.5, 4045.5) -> 3.1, 16.9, 19.6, 18.6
